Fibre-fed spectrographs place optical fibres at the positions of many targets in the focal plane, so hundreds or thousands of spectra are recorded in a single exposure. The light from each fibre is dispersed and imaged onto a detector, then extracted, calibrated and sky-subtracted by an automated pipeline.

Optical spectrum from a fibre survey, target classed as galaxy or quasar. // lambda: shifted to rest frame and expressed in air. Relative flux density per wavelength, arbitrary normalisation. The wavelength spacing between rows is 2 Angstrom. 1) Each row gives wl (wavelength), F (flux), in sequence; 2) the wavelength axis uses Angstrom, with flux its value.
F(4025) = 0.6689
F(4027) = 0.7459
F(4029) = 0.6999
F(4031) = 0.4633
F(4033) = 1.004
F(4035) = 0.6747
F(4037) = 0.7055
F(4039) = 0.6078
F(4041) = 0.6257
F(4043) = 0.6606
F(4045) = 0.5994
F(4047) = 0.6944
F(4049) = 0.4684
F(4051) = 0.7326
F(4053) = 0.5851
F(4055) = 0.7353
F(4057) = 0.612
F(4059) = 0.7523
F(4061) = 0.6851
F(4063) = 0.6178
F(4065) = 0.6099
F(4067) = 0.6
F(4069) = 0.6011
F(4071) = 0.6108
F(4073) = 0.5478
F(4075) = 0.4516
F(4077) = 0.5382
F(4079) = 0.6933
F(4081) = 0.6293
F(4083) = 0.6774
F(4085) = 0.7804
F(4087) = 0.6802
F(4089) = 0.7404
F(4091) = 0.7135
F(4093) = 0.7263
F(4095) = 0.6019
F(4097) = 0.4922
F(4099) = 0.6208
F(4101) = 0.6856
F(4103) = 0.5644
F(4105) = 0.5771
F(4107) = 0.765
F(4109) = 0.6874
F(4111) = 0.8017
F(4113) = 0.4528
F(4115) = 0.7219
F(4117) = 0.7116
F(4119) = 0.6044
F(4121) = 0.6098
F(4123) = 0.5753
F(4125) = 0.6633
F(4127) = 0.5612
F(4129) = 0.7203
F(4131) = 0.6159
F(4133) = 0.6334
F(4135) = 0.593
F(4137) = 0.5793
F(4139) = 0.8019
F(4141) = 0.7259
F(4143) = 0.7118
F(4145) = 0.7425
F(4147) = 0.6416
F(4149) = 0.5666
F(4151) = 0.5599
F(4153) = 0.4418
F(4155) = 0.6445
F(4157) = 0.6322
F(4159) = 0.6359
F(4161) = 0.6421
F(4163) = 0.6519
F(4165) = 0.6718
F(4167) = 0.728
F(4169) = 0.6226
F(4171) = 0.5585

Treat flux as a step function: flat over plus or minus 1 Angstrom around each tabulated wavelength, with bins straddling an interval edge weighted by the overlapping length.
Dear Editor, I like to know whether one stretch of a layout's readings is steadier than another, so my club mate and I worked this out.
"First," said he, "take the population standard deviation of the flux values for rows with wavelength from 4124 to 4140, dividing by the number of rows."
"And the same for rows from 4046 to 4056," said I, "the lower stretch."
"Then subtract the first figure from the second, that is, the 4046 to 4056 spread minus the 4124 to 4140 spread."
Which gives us 0.03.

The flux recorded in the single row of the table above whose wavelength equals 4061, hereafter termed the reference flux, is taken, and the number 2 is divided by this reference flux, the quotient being 2.92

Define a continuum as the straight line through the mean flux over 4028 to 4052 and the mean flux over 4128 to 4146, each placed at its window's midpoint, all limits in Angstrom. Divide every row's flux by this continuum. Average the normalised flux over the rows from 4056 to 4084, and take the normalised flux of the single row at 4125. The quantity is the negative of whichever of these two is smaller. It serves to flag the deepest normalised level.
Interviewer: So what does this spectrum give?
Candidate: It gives -0.92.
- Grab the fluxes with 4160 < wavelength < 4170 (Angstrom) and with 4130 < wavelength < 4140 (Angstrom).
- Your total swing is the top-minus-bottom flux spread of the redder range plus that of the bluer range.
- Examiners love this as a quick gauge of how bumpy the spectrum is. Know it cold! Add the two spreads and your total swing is 0.33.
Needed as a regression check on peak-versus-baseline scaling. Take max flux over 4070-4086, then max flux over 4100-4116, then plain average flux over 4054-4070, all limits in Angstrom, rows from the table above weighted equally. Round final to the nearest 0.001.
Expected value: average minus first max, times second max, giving -0.103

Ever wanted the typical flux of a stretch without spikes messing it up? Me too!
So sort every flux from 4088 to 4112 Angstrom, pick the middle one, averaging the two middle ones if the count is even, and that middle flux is 0.69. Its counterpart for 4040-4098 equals 0.63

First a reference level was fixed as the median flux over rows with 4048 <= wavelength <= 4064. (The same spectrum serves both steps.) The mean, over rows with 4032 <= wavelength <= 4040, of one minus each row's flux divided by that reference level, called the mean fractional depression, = -0.15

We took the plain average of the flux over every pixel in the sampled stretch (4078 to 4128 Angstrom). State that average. 0.653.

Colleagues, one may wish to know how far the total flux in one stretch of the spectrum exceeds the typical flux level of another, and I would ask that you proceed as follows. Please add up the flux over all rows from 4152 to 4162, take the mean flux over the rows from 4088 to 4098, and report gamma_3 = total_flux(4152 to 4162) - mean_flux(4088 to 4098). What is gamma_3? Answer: 2.34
